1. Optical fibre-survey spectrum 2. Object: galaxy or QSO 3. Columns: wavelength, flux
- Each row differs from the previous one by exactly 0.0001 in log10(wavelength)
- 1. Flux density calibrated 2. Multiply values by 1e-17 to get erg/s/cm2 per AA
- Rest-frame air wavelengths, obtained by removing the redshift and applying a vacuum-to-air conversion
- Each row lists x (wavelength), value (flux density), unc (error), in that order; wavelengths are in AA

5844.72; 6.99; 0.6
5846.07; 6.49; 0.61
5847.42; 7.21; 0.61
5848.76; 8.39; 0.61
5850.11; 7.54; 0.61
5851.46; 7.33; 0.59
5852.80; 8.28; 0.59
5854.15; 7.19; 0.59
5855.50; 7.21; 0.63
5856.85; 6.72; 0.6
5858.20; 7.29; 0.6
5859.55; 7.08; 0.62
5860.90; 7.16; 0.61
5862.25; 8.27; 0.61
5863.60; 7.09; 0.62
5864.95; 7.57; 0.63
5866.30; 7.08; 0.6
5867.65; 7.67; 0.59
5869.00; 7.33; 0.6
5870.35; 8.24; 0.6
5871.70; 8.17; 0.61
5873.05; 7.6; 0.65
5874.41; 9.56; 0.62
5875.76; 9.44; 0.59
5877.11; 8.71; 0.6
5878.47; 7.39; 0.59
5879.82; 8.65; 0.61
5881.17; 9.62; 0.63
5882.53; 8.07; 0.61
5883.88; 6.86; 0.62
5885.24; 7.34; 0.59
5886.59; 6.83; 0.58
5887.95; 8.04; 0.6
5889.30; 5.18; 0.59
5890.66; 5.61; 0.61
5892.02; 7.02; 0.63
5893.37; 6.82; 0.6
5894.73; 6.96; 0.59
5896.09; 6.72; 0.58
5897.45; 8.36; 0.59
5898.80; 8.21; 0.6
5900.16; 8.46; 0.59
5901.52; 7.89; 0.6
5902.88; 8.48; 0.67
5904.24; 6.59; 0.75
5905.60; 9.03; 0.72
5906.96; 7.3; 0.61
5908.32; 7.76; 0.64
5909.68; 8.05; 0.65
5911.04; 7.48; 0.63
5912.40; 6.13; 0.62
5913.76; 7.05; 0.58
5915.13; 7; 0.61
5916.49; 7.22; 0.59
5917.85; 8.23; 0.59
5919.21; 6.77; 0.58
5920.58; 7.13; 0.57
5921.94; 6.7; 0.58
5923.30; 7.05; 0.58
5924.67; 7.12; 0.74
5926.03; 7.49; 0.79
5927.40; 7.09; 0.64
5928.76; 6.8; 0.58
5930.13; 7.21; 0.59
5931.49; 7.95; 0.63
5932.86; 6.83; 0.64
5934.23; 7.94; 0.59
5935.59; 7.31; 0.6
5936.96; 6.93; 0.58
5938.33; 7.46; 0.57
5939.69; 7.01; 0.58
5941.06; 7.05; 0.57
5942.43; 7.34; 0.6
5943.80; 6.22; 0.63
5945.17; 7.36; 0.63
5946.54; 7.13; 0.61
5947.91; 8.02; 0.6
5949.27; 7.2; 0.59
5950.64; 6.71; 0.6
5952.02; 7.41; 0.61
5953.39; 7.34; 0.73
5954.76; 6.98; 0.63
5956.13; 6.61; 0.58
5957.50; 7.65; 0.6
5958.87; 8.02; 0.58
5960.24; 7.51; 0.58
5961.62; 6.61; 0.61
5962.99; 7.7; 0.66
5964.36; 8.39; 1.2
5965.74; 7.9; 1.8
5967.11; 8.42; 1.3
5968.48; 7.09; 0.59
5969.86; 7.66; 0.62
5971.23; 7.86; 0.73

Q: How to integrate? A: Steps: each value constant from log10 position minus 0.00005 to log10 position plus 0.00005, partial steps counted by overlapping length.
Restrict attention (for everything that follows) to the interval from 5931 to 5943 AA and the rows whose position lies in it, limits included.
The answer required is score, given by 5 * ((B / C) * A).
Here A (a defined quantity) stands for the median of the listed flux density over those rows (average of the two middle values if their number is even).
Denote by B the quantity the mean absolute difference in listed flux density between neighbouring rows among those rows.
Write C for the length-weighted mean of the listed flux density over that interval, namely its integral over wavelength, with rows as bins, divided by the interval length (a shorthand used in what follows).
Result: 2.8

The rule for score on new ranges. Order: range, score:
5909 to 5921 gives 3.7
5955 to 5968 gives 3.5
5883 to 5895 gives 4.6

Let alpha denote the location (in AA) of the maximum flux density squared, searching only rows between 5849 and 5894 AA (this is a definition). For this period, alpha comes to 5881.17 AA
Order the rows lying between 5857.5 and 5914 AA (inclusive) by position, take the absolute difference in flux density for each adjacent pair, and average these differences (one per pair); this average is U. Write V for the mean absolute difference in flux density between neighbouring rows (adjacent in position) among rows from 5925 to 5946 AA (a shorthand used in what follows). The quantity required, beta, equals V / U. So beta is 0.71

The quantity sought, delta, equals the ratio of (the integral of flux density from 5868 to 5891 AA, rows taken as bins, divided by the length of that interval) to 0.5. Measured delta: 15.7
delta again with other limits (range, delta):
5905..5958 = 14.5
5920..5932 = 14.3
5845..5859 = 14.7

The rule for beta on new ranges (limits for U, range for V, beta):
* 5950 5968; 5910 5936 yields 1.06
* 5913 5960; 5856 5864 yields 1.14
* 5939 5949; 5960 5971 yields 1.29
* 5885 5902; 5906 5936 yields 0.75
